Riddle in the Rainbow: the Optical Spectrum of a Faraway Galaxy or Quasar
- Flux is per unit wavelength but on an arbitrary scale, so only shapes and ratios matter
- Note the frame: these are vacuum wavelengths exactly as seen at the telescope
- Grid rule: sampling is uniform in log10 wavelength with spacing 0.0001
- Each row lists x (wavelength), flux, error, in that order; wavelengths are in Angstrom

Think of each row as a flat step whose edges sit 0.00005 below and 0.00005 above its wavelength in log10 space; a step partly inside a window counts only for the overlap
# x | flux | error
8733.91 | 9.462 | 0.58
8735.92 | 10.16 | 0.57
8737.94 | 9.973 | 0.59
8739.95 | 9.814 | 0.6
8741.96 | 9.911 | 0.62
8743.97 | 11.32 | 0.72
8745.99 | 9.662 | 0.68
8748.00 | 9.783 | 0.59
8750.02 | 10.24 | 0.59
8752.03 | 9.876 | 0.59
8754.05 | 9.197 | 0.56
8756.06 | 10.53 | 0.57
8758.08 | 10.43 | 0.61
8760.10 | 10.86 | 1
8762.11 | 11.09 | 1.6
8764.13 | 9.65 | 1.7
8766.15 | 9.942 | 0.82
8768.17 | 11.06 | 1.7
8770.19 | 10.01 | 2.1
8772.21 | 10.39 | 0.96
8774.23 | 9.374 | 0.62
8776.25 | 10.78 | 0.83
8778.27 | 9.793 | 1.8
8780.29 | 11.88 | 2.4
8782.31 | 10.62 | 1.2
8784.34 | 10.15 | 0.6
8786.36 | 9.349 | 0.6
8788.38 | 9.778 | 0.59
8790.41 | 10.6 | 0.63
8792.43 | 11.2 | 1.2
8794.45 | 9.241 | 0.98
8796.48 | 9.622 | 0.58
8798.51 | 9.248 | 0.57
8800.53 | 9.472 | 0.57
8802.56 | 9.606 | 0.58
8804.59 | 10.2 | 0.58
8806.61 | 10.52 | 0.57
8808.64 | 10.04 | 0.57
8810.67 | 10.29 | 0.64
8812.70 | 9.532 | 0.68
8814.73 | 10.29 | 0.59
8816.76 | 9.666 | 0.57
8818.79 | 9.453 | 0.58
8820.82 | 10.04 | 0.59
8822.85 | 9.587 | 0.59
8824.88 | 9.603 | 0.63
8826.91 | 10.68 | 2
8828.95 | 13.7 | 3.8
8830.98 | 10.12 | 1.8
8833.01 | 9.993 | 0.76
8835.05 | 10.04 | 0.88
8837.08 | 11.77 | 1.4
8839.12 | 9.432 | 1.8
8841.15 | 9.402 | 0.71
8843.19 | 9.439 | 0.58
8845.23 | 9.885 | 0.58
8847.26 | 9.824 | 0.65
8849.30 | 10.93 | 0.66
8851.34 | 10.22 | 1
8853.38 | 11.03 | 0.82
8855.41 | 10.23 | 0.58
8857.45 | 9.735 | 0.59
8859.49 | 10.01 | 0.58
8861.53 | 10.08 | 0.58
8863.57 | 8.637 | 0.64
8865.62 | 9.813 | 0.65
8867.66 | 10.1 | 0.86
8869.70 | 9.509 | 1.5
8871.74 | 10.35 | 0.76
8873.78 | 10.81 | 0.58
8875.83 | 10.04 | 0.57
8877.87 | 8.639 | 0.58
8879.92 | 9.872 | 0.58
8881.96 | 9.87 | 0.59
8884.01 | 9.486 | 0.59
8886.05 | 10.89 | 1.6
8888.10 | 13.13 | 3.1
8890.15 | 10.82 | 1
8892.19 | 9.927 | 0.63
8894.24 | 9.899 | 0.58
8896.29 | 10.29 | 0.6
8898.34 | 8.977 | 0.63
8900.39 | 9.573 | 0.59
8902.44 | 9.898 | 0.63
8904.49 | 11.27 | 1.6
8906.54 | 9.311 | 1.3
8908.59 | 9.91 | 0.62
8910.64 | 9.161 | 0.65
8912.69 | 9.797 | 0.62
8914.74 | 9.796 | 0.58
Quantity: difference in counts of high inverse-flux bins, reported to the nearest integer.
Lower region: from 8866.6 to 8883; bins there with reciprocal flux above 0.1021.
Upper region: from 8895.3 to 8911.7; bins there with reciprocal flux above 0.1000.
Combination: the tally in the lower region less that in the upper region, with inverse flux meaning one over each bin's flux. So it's -4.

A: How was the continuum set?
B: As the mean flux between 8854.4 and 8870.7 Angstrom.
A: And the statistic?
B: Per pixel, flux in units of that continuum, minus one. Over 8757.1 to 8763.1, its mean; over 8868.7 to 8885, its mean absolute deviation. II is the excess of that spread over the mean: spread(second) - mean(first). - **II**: -0.06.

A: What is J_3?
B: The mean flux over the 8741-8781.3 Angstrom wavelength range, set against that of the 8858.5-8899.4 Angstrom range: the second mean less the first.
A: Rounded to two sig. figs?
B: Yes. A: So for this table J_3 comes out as -0.23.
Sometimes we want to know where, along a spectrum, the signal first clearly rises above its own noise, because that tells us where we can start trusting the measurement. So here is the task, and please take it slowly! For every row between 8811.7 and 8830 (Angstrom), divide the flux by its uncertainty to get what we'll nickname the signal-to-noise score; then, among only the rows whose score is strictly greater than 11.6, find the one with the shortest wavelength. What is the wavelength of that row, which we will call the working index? 8812.70 Angstrom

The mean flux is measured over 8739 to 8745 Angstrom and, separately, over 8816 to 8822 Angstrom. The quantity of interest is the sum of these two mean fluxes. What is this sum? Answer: 20.1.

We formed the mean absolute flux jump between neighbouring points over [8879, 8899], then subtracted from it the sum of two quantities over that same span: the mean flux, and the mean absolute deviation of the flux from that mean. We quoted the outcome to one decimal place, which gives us -10.1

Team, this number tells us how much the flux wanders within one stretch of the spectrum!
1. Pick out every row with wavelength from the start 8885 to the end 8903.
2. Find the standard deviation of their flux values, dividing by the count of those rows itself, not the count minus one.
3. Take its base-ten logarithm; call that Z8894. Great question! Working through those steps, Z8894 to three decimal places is 0.050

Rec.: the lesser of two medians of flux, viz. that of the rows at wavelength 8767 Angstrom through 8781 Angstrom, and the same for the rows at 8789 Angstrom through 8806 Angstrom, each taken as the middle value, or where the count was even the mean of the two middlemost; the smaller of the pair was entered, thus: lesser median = 9.6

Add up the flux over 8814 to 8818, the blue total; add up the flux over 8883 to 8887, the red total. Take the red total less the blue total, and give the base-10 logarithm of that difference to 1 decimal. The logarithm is -0.4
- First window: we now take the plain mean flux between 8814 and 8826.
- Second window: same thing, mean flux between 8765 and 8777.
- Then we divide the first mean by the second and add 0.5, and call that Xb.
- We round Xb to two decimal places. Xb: 1.45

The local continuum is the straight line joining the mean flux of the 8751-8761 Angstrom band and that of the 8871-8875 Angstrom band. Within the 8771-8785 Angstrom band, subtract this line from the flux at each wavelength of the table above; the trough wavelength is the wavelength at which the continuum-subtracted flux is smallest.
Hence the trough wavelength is 8774.23 Angstrom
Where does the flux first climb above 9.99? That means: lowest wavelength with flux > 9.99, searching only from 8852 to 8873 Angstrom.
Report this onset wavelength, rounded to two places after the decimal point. 8853.38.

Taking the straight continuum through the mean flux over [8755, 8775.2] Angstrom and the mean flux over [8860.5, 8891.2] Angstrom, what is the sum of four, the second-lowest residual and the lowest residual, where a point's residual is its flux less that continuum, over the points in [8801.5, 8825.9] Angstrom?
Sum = 2.5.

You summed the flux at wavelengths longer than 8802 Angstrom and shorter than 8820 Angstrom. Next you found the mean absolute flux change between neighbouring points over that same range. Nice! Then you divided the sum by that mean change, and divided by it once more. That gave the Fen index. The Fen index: 359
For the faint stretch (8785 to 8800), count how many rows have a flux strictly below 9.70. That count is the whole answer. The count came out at 4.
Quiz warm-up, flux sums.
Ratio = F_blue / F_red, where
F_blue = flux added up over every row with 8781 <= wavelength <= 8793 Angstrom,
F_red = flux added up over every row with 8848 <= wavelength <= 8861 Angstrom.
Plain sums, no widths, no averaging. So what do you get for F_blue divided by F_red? 1.0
